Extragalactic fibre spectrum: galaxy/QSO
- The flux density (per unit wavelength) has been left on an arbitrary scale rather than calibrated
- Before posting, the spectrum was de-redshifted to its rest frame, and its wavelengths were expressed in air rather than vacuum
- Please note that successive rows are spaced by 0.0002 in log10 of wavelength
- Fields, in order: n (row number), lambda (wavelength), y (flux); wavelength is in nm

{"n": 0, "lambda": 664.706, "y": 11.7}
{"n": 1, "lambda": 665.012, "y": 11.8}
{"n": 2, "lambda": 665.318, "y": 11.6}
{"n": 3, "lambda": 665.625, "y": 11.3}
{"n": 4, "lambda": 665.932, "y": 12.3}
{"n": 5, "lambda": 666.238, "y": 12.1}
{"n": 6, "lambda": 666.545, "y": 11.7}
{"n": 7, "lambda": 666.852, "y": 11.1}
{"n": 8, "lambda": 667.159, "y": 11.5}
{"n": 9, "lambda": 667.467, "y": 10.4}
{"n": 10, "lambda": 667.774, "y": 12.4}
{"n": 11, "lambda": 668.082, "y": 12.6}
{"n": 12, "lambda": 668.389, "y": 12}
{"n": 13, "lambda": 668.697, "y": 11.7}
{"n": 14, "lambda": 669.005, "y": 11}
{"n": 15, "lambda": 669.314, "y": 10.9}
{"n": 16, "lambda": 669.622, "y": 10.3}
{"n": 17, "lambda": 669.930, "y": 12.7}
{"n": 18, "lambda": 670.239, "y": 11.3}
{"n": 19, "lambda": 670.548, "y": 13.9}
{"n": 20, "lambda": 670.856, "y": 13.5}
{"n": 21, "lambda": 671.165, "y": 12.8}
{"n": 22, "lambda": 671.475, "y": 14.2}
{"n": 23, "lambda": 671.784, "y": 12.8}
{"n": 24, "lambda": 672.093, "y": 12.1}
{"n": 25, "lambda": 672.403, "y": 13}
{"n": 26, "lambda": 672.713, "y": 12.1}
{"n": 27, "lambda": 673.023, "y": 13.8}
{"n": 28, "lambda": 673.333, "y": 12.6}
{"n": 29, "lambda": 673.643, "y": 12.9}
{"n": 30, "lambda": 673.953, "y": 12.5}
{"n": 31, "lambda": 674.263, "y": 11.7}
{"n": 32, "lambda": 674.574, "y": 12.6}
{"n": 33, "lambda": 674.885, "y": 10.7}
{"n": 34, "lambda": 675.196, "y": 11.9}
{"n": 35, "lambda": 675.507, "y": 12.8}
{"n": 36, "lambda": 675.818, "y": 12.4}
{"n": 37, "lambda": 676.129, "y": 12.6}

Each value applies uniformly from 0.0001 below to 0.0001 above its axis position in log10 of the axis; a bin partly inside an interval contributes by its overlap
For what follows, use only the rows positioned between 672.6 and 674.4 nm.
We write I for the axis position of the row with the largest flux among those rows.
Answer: 673.023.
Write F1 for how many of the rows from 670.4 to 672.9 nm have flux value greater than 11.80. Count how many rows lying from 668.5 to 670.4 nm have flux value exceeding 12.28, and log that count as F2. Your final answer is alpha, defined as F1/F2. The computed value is 8.0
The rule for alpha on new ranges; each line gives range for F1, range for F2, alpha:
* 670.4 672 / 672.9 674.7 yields 1.0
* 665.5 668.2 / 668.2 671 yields 1.3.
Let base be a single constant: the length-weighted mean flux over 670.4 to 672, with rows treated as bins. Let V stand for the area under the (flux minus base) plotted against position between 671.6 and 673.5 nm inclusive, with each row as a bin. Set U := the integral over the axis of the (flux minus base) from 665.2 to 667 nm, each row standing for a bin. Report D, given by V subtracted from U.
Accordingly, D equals -1.9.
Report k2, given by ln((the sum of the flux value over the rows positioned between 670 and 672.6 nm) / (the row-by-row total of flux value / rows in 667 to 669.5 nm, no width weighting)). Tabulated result 0.11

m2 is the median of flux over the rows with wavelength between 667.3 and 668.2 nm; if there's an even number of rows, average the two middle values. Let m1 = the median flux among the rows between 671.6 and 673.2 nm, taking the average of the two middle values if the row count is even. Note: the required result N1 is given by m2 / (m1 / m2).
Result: 12.0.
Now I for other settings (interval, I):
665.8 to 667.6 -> 665.932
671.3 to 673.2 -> 671.475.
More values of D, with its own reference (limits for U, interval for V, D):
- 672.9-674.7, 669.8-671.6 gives -0.7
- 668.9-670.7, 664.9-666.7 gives -0.2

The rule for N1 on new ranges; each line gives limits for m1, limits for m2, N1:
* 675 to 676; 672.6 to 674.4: 12.7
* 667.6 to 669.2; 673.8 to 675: 12.2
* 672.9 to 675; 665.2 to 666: 10.7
